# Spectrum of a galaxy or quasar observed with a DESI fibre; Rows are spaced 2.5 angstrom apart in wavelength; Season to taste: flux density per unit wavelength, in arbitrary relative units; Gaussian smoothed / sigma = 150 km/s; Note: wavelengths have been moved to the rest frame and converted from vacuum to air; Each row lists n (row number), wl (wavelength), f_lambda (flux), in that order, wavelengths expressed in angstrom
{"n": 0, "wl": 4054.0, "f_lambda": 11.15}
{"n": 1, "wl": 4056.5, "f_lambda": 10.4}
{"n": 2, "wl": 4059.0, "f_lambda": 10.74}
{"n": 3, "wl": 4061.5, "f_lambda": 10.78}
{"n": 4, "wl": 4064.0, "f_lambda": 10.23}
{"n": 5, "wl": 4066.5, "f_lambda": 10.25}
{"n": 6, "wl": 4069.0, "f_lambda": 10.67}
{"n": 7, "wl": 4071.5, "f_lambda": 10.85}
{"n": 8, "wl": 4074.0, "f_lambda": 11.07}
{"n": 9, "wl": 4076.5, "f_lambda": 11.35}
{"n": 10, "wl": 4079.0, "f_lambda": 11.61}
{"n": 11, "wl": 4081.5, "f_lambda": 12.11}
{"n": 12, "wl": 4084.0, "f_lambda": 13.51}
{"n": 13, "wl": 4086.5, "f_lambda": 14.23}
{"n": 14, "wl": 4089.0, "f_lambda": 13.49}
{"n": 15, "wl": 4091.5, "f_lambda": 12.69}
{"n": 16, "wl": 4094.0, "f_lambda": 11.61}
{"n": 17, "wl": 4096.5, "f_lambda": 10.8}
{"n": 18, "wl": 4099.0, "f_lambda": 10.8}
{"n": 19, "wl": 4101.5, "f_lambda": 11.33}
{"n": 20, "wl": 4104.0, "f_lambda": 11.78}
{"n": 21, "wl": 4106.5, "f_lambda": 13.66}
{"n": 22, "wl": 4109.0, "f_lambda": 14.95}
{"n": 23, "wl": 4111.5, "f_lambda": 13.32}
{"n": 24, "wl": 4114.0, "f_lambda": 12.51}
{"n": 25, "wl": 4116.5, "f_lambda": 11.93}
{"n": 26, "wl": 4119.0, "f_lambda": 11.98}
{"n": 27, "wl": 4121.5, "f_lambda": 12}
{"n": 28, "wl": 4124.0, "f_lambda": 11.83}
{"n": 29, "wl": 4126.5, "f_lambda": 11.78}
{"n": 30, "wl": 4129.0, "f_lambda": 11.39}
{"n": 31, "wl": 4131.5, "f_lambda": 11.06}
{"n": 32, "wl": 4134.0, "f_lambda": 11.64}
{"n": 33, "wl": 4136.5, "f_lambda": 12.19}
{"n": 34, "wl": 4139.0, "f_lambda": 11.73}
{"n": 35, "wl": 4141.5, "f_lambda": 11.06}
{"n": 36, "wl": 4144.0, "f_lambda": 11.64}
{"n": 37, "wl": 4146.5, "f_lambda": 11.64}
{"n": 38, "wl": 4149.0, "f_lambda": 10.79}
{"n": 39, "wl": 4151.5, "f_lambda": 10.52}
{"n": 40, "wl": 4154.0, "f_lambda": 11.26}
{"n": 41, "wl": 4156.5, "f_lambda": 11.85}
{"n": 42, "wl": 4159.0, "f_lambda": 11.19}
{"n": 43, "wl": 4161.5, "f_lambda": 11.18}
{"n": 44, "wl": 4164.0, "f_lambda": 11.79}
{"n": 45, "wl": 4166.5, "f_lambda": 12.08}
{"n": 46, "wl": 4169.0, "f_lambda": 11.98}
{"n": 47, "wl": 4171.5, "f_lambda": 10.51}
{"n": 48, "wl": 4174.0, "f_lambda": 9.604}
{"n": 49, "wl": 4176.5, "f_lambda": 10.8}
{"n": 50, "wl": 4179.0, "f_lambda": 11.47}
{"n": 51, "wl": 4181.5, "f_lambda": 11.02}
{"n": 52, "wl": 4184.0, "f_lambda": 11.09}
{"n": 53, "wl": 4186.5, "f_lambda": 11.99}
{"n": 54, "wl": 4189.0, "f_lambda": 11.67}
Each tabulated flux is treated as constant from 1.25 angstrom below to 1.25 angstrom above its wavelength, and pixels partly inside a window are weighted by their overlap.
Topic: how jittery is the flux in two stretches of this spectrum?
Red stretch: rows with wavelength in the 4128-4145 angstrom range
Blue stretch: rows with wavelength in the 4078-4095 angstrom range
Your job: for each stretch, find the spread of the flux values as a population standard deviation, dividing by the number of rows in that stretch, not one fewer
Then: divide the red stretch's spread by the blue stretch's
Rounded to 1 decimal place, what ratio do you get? 0.4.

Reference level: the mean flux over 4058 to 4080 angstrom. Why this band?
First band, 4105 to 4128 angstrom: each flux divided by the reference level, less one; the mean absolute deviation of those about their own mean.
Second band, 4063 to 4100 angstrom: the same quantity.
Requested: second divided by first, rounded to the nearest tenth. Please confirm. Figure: 1.2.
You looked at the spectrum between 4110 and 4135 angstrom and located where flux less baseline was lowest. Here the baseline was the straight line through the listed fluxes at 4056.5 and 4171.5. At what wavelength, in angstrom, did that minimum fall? 4131.5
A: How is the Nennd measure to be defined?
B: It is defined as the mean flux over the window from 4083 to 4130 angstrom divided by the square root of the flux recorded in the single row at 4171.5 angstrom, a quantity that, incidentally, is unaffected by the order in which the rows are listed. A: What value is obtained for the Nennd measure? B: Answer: 3.82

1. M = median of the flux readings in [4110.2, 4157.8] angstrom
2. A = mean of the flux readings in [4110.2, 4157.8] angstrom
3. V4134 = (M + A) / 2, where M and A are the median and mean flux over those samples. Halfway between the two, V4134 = 11.7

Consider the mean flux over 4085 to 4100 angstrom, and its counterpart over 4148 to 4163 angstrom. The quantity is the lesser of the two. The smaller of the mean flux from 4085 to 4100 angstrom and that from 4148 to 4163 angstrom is 11.1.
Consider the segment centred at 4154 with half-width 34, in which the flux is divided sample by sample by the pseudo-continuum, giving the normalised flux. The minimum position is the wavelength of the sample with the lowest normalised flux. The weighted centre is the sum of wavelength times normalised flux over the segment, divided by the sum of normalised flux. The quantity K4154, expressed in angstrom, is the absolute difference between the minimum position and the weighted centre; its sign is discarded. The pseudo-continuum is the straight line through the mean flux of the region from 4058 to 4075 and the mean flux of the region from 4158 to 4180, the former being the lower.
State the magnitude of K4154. 20.5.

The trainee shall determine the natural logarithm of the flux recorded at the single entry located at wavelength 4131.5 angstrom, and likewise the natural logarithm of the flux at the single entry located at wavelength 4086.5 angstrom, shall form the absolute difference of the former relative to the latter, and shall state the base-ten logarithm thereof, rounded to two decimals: -0.60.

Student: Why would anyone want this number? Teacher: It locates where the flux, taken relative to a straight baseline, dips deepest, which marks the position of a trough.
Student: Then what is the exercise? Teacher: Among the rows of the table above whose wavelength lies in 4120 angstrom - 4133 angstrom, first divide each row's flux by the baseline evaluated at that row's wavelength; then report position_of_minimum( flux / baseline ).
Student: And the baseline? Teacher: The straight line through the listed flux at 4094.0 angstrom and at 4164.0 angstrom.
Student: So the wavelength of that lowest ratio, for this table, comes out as 4131.5 angstrom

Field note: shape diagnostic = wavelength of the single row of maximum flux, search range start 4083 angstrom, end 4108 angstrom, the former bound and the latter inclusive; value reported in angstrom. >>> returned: 4086.5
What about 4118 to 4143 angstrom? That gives 4136.5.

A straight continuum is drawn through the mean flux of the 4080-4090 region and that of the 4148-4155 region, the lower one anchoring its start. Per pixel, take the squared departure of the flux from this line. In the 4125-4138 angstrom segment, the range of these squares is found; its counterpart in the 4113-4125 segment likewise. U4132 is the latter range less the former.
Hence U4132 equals -1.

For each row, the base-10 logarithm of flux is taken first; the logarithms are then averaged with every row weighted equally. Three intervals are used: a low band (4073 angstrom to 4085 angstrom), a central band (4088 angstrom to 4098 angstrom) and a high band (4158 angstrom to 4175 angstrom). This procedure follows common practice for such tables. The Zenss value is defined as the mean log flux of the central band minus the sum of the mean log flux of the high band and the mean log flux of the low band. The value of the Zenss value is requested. -1.04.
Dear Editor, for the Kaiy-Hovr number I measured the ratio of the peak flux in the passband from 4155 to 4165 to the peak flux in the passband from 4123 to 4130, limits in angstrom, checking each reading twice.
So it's 1.00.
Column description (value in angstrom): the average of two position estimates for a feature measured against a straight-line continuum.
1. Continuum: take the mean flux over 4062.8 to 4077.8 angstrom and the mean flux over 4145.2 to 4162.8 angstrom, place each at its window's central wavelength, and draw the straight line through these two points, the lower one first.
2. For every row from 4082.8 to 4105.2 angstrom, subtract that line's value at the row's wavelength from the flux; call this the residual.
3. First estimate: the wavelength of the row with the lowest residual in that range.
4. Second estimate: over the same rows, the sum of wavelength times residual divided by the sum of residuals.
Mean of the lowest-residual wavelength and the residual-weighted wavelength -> 4094.1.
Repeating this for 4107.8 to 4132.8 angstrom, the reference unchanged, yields 4123.2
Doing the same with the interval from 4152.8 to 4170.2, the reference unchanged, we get 4162.9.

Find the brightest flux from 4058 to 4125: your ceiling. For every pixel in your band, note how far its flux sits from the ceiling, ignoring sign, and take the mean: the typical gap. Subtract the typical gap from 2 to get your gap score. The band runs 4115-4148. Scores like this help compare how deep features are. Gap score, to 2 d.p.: -1.27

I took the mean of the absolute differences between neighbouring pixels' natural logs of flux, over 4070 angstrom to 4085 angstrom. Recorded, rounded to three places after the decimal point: 0.044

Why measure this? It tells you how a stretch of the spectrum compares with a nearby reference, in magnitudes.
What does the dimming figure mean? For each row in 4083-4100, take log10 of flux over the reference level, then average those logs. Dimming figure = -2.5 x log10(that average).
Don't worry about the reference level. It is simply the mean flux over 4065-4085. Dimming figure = 3.6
